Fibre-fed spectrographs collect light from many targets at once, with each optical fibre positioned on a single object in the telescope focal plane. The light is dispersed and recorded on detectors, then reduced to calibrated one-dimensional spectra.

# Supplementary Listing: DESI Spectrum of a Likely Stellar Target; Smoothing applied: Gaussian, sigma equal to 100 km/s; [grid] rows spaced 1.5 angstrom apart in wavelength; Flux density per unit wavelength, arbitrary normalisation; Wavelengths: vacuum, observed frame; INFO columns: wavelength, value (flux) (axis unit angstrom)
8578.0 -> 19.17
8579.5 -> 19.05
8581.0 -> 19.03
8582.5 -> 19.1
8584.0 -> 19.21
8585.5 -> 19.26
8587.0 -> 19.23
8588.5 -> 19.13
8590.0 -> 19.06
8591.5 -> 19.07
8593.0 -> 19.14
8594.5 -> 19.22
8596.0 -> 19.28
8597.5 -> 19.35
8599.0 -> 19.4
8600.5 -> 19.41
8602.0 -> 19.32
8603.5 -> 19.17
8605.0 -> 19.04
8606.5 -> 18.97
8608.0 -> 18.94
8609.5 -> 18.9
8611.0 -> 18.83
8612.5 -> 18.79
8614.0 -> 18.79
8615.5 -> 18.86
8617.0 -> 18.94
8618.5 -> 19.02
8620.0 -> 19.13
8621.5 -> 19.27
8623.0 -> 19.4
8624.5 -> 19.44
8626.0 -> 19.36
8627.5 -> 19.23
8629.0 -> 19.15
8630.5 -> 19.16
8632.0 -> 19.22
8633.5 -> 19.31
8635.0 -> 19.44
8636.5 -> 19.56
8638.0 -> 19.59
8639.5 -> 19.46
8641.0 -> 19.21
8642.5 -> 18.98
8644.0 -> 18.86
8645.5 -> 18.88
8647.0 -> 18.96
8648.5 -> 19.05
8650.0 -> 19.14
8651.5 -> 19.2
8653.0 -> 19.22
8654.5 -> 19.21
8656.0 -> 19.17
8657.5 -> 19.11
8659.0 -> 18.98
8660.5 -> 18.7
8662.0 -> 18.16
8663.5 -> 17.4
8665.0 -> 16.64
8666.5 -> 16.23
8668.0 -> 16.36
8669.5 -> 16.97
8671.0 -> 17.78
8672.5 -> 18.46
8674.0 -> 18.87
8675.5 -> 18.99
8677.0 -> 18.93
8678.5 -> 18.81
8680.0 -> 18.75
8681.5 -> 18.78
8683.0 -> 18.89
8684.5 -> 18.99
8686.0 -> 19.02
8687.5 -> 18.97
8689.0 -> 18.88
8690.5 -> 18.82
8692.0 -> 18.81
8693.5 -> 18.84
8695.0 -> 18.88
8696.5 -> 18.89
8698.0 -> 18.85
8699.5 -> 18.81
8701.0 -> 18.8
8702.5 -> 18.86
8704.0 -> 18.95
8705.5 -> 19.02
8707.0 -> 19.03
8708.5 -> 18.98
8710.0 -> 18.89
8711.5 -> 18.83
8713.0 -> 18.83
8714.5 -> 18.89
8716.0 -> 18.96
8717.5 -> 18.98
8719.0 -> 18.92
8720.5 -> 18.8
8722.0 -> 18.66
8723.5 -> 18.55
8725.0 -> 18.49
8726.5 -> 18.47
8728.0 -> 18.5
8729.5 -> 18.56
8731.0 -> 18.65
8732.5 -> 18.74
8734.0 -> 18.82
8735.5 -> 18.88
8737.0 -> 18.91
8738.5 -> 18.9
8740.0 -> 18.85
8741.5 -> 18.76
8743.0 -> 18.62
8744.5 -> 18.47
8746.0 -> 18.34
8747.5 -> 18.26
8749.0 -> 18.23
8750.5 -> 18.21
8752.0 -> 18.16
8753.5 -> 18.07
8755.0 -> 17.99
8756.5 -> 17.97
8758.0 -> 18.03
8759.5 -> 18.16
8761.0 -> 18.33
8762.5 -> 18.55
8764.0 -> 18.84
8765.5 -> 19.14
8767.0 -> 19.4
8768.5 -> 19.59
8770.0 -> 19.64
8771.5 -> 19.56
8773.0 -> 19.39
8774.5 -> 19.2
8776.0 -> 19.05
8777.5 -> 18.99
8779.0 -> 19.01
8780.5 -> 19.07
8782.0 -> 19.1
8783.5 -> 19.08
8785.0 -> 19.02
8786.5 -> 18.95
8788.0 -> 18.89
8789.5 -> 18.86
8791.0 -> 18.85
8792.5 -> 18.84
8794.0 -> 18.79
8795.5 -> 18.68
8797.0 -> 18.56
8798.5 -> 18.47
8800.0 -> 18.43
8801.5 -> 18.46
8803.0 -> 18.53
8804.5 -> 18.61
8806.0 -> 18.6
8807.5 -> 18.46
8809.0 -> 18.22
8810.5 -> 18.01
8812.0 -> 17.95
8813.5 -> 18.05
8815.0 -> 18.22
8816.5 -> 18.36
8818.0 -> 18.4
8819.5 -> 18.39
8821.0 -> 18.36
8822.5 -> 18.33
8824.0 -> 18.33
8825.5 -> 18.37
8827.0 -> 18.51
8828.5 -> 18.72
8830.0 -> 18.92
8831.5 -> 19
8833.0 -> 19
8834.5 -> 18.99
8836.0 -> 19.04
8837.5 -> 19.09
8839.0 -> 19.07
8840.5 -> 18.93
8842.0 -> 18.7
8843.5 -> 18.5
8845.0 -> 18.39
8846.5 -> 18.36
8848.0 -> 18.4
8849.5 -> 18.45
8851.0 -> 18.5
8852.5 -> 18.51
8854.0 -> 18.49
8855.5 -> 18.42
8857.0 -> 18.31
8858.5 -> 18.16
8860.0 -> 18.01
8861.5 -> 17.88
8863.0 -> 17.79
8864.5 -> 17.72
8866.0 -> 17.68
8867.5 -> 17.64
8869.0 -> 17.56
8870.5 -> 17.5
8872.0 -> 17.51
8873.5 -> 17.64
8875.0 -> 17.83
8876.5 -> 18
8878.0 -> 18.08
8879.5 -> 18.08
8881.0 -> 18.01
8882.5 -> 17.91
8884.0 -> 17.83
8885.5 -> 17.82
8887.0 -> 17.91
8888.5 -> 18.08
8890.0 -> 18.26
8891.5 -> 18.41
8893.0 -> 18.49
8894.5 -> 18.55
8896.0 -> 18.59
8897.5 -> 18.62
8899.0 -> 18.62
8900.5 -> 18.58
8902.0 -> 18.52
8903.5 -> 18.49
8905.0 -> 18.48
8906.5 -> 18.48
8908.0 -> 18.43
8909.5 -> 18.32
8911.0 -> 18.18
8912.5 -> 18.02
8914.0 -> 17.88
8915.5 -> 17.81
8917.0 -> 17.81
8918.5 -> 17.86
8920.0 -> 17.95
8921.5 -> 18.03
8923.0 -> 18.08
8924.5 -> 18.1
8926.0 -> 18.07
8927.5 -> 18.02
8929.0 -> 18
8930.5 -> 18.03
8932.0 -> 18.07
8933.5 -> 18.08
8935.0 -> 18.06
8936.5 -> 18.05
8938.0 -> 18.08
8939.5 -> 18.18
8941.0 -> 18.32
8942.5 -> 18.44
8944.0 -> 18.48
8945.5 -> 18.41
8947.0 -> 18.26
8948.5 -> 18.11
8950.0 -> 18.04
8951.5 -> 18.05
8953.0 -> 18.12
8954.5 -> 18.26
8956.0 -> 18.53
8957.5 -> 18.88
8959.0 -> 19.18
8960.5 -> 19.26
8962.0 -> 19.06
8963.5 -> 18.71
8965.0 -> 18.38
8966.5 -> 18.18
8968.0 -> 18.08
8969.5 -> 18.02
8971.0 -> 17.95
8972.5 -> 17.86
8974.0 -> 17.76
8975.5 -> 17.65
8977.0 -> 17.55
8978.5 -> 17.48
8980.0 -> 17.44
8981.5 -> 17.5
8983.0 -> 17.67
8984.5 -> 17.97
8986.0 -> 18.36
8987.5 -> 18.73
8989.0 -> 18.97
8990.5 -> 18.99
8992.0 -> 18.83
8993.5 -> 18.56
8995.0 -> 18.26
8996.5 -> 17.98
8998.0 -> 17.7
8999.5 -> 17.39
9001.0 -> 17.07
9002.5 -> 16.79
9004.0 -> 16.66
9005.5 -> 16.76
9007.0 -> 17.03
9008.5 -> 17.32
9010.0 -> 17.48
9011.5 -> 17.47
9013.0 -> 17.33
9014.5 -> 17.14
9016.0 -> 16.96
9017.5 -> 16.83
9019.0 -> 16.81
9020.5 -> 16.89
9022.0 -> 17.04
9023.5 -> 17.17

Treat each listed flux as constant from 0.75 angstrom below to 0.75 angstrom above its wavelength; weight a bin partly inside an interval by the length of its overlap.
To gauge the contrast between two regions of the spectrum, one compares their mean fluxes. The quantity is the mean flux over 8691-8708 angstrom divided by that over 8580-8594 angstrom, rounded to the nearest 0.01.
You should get 0.99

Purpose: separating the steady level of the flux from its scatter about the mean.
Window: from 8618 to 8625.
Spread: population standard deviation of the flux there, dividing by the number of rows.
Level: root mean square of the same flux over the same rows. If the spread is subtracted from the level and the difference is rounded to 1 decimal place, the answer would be 19.1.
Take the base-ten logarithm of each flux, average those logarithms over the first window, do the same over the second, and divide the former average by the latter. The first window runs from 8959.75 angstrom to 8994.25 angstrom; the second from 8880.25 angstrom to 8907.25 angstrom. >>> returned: 1.00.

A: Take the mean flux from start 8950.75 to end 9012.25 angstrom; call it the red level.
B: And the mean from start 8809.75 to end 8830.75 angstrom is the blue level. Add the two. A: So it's 36.3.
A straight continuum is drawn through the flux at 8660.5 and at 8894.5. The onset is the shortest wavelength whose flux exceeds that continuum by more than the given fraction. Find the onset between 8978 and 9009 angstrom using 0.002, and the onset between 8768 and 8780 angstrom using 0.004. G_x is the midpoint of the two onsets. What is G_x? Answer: 8878.0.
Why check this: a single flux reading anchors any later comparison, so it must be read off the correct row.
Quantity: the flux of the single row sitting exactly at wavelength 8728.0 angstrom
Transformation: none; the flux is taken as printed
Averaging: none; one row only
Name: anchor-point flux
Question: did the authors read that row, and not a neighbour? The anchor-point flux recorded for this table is 18.5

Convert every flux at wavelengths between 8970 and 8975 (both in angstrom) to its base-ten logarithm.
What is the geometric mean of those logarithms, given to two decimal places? 1.25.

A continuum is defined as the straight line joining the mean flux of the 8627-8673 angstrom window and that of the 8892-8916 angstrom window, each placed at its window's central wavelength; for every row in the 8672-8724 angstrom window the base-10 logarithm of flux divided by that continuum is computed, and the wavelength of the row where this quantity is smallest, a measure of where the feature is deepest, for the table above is 8672.5 angstrom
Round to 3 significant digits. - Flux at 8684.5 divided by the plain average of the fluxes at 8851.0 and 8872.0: 1.05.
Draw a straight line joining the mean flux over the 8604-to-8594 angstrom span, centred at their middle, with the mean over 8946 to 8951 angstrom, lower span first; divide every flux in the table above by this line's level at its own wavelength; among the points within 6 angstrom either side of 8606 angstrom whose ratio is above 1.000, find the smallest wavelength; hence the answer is 8600.5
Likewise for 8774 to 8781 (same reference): 8774.5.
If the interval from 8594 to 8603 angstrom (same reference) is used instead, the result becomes 8597.5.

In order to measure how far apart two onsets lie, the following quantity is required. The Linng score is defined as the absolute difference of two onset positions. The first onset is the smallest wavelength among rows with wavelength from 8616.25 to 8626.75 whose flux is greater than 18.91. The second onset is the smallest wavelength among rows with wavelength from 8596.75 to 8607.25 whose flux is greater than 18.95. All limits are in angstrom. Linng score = 19.5 angstrom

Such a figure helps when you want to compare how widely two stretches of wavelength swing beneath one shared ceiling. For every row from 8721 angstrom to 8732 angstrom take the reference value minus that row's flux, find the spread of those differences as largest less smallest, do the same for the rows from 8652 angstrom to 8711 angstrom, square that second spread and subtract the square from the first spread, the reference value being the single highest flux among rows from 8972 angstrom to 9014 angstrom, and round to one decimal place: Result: -8.8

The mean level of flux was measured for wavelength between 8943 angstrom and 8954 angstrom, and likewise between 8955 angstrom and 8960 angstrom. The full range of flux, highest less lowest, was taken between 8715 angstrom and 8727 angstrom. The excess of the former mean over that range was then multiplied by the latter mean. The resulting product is 334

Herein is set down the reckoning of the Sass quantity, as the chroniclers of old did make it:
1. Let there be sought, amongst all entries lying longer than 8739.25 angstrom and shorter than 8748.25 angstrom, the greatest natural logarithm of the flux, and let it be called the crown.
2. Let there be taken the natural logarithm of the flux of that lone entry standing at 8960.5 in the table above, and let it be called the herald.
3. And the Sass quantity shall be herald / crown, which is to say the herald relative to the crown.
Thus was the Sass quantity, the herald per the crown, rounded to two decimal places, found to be 1.01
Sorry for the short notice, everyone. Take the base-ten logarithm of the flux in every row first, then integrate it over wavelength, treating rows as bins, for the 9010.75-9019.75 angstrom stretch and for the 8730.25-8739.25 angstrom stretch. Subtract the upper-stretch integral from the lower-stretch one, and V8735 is 0.38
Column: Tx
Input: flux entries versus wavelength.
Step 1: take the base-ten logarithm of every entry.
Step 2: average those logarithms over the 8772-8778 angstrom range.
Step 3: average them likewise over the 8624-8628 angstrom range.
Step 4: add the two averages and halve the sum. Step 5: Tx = 1.28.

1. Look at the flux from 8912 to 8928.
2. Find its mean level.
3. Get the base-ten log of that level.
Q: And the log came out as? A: 1.254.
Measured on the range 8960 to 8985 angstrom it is 1.256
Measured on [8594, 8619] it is 1.280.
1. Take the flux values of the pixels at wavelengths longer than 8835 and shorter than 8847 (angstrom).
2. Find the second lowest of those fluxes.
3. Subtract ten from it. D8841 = 8.4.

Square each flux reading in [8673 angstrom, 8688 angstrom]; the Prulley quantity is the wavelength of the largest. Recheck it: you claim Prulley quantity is 8686.0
